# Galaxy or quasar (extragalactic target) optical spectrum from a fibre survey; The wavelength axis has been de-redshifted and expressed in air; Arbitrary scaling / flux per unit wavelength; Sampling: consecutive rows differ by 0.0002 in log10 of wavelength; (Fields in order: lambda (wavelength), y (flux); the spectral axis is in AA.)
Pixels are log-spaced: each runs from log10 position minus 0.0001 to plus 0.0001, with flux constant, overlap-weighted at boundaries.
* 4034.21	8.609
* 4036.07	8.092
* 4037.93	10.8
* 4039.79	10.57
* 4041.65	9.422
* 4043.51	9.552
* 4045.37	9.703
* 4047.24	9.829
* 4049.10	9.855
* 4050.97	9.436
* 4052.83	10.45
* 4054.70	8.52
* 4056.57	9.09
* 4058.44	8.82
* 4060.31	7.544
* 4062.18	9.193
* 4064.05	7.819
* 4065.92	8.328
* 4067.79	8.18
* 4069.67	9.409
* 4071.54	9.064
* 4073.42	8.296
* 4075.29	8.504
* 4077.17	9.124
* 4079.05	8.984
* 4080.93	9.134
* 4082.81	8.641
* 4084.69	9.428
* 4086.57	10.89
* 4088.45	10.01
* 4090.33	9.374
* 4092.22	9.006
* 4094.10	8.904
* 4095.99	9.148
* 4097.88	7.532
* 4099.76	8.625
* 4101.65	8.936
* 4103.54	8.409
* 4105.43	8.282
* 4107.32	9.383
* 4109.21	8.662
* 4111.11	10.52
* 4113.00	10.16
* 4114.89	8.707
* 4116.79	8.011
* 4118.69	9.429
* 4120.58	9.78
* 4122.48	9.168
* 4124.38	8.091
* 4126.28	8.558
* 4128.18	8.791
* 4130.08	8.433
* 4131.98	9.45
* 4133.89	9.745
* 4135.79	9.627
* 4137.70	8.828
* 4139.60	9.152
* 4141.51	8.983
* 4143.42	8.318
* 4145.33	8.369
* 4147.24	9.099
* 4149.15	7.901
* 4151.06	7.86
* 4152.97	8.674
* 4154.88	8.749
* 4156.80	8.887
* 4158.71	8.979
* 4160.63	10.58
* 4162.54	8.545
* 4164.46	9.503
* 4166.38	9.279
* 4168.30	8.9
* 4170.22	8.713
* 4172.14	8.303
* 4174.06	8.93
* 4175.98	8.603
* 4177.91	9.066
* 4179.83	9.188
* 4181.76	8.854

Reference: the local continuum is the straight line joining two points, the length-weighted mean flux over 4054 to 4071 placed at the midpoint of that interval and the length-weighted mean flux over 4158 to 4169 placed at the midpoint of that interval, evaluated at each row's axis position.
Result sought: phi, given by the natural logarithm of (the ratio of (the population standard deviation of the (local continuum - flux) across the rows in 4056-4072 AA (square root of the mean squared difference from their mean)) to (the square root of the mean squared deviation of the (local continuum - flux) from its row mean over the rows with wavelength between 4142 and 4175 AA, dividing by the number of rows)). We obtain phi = 0.03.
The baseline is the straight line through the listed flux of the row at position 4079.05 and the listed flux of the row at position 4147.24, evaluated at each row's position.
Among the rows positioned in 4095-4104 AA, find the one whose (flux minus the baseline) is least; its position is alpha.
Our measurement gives 4097.88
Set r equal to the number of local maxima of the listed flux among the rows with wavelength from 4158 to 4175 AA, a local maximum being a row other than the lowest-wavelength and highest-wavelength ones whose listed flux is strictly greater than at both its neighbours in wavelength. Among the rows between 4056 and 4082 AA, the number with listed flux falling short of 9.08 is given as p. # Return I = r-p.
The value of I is -7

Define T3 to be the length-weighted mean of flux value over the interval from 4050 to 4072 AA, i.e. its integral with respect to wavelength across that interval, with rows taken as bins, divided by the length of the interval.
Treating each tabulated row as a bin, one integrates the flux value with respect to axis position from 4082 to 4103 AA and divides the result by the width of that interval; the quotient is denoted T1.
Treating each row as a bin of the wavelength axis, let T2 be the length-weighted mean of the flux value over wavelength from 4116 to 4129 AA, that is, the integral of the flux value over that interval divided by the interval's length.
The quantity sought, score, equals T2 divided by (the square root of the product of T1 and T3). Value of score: 0.99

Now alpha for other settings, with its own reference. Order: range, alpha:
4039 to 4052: 4050.97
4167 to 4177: 4172.14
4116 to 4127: 4116.79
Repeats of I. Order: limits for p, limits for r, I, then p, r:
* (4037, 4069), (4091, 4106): -4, 6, 2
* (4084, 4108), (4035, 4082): 1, 7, 8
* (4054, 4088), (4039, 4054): -10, 11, 1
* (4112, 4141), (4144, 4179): -3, 7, 4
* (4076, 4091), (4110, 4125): -1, 2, 1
